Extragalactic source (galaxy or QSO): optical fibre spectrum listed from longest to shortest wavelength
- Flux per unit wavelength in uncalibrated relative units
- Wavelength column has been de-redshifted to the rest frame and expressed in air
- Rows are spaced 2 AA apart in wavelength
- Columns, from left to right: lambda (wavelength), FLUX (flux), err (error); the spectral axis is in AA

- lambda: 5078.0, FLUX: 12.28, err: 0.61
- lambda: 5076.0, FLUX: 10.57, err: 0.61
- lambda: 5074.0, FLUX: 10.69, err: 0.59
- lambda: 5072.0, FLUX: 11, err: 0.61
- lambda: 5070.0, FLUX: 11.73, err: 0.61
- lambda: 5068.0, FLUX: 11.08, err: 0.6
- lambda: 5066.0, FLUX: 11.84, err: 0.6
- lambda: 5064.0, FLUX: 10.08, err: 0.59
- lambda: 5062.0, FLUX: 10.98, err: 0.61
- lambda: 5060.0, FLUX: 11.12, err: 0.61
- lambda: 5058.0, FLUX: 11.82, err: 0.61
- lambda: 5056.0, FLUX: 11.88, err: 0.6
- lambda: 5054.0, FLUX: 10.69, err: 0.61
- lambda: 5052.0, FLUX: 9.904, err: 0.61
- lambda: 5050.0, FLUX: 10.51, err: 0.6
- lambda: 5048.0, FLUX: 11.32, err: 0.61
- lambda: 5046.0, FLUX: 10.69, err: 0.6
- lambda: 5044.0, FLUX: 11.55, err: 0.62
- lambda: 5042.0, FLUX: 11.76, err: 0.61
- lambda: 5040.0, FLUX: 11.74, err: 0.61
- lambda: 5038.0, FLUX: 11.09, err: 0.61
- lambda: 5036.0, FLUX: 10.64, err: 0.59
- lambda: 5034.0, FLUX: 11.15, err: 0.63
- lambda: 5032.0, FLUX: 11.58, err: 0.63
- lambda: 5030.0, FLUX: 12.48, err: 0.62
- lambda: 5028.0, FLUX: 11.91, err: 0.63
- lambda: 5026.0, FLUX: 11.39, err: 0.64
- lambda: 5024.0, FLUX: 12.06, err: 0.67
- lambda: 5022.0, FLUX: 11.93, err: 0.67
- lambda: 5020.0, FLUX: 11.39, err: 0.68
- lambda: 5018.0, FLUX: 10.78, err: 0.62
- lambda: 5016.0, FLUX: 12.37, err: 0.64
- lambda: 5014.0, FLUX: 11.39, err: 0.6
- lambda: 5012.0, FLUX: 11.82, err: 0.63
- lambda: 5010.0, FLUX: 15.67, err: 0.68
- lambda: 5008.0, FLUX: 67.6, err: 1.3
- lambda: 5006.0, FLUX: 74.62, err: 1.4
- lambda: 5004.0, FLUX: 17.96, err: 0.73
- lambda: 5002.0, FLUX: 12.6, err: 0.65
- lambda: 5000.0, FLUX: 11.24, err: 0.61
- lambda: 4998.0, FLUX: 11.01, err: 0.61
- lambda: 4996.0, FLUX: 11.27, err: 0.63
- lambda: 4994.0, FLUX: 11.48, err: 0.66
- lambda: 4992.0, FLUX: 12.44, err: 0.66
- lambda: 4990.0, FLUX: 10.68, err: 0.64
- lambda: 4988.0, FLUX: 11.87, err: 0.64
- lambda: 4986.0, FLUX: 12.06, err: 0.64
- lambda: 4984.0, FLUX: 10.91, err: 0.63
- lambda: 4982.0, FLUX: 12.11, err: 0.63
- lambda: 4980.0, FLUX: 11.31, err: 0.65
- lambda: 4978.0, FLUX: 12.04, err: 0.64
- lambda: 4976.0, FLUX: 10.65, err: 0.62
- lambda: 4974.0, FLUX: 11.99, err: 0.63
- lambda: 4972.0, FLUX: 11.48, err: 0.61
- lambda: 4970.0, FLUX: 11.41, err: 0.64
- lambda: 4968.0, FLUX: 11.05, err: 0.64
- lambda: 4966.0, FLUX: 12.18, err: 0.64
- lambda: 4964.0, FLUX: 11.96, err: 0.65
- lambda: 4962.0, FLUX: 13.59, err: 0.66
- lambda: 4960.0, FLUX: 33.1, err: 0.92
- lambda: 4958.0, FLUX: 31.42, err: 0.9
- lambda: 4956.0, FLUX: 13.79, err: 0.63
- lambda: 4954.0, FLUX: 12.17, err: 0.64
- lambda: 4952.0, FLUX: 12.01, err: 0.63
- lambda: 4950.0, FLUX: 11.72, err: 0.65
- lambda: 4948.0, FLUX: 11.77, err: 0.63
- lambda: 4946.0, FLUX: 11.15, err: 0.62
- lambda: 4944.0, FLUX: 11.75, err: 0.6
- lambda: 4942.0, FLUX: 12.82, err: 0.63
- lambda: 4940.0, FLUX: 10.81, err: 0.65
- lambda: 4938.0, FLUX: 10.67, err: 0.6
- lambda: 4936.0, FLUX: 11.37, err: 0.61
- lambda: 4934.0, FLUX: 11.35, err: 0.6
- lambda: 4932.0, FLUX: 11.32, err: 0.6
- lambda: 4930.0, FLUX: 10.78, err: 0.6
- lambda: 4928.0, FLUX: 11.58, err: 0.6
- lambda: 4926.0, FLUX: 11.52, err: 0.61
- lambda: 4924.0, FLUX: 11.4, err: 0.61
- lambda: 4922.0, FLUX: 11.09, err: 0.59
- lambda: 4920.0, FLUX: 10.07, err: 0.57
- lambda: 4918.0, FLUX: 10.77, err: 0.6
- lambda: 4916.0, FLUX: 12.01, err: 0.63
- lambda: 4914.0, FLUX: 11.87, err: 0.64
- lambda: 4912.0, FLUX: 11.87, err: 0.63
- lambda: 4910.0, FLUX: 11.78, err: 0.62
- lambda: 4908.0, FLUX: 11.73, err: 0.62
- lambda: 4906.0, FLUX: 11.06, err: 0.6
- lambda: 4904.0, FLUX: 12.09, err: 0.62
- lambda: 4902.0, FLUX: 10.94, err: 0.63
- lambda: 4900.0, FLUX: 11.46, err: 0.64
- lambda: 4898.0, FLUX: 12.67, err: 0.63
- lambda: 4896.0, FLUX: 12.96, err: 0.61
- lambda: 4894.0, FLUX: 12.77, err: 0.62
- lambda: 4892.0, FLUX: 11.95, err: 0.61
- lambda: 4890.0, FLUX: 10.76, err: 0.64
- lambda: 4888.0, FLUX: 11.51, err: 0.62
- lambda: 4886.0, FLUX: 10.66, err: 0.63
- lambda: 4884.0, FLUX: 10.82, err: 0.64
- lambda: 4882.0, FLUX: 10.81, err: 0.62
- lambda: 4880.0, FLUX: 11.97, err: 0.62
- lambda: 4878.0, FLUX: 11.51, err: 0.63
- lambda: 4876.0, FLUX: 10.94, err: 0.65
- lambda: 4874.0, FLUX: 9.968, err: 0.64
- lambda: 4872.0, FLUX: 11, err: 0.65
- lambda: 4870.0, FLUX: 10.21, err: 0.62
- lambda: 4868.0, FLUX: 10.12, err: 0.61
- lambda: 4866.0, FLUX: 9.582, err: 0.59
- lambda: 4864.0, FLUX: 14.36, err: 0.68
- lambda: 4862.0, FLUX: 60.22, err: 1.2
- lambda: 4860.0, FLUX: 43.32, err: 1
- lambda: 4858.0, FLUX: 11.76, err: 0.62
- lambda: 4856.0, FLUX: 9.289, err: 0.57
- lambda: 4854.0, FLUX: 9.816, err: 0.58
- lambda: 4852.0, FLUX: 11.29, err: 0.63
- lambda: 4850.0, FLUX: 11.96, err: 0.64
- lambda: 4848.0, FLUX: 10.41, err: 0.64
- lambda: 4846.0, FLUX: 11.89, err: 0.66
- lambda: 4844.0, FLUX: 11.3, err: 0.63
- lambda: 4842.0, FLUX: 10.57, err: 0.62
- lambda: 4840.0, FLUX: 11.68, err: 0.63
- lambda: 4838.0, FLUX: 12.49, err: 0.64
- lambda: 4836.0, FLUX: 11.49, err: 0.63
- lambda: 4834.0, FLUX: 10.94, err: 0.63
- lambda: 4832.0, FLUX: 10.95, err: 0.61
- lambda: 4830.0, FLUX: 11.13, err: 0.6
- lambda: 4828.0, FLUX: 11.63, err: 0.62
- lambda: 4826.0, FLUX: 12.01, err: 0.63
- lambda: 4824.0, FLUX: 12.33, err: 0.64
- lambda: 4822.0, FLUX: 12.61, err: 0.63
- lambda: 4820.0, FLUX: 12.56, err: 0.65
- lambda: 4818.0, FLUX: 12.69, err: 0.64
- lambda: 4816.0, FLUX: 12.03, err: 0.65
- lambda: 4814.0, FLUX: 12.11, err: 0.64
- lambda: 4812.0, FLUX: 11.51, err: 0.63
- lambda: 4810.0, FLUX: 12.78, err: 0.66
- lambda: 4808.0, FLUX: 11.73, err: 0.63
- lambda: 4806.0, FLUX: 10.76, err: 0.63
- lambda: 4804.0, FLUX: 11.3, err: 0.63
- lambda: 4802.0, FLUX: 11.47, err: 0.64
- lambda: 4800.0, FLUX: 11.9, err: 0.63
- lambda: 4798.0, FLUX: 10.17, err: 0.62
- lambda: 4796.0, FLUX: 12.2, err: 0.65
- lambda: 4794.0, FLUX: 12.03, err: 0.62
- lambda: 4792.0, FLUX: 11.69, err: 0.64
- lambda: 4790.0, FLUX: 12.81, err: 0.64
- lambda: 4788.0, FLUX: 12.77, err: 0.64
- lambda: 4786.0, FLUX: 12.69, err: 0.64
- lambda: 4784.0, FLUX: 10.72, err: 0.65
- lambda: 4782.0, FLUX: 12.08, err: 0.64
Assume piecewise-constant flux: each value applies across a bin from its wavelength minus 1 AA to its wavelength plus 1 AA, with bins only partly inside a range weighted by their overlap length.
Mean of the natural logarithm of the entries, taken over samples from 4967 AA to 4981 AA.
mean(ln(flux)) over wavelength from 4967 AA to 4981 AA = 2.43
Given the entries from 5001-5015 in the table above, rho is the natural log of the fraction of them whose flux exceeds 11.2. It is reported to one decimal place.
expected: 0.0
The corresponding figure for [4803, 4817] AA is -0.2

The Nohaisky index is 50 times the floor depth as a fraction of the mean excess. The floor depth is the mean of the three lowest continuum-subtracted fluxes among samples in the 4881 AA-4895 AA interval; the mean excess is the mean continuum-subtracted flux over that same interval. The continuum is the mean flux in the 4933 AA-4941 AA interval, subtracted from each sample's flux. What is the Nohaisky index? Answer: -56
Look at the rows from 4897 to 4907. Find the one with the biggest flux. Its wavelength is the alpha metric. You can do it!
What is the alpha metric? 4898.0 AA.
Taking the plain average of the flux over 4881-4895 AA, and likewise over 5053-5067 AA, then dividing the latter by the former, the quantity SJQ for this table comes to 0.99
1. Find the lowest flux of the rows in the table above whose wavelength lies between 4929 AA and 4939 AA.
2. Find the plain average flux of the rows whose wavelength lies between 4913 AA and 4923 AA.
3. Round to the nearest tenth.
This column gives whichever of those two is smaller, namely 10.7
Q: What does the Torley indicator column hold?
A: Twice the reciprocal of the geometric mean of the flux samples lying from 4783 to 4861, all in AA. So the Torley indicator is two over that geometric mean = 0.167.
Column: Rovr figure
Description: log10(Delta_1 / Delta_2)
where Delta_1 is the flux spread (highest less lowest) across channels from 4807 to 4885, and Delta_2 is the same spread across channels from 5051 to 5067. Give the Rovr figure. 1.4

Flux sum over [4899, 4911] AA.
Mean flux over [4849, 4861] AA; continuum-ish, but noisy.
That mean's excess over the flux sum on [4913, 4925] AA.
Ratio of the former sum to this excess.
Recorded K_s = -1.4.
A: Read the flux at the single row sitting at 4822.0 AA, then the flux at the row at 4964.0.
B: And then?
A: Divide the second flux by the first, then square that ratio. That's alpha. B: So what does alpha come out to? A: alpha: 0.90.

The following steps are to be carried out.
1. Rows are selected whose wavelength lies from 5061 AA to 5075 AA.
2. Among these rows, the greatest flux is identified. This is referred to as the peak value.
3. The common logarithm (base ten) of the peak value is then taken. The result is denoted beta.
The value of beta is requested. 1.07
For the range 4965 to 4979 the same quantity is 1.09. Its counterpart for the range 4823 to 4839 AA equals 1.10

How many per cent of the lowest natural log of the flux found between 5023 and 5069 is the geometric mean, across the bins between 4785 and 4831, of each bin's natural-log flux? 108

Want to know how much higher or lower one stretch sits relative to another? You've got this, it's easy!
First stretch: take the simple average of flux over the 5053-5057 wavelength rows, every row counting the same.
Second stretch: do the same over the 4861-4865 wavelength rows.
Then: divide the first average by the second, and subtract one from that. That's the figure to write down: -0.70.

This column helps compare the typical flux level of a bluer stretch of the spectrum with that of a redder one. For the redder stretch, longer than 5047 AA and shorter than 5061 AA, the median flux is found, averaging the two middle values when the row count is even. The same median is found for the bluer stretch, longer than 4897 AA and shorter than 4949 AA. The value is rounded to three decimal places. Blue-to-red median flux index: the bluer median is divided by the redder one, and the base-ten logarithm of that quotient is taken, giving 0.012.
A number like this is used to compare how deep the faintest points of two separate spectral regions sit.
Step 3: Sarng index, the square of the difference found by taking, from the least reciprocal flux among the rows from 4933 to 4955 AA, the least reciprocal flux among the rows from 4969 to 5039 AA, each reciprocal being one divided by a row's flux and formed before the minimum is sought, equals 0.004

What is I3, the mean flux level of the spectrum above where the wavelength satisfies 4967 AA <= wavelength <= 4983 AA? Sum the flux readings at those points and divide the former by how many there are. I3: 11.5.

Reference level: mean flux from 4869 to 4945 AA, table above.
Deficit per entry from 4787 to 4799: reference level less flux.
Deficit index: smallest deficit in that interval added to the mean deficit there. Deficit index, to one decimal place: -2.0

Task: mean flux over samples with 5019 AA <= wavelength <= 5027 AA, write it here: 11.7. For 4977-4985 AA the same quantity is 11.6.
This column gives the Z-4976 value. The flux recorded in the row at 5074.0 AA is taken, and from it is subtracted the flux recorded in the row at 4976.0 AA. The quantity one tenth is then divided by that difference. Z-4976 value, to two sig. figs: 2.5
